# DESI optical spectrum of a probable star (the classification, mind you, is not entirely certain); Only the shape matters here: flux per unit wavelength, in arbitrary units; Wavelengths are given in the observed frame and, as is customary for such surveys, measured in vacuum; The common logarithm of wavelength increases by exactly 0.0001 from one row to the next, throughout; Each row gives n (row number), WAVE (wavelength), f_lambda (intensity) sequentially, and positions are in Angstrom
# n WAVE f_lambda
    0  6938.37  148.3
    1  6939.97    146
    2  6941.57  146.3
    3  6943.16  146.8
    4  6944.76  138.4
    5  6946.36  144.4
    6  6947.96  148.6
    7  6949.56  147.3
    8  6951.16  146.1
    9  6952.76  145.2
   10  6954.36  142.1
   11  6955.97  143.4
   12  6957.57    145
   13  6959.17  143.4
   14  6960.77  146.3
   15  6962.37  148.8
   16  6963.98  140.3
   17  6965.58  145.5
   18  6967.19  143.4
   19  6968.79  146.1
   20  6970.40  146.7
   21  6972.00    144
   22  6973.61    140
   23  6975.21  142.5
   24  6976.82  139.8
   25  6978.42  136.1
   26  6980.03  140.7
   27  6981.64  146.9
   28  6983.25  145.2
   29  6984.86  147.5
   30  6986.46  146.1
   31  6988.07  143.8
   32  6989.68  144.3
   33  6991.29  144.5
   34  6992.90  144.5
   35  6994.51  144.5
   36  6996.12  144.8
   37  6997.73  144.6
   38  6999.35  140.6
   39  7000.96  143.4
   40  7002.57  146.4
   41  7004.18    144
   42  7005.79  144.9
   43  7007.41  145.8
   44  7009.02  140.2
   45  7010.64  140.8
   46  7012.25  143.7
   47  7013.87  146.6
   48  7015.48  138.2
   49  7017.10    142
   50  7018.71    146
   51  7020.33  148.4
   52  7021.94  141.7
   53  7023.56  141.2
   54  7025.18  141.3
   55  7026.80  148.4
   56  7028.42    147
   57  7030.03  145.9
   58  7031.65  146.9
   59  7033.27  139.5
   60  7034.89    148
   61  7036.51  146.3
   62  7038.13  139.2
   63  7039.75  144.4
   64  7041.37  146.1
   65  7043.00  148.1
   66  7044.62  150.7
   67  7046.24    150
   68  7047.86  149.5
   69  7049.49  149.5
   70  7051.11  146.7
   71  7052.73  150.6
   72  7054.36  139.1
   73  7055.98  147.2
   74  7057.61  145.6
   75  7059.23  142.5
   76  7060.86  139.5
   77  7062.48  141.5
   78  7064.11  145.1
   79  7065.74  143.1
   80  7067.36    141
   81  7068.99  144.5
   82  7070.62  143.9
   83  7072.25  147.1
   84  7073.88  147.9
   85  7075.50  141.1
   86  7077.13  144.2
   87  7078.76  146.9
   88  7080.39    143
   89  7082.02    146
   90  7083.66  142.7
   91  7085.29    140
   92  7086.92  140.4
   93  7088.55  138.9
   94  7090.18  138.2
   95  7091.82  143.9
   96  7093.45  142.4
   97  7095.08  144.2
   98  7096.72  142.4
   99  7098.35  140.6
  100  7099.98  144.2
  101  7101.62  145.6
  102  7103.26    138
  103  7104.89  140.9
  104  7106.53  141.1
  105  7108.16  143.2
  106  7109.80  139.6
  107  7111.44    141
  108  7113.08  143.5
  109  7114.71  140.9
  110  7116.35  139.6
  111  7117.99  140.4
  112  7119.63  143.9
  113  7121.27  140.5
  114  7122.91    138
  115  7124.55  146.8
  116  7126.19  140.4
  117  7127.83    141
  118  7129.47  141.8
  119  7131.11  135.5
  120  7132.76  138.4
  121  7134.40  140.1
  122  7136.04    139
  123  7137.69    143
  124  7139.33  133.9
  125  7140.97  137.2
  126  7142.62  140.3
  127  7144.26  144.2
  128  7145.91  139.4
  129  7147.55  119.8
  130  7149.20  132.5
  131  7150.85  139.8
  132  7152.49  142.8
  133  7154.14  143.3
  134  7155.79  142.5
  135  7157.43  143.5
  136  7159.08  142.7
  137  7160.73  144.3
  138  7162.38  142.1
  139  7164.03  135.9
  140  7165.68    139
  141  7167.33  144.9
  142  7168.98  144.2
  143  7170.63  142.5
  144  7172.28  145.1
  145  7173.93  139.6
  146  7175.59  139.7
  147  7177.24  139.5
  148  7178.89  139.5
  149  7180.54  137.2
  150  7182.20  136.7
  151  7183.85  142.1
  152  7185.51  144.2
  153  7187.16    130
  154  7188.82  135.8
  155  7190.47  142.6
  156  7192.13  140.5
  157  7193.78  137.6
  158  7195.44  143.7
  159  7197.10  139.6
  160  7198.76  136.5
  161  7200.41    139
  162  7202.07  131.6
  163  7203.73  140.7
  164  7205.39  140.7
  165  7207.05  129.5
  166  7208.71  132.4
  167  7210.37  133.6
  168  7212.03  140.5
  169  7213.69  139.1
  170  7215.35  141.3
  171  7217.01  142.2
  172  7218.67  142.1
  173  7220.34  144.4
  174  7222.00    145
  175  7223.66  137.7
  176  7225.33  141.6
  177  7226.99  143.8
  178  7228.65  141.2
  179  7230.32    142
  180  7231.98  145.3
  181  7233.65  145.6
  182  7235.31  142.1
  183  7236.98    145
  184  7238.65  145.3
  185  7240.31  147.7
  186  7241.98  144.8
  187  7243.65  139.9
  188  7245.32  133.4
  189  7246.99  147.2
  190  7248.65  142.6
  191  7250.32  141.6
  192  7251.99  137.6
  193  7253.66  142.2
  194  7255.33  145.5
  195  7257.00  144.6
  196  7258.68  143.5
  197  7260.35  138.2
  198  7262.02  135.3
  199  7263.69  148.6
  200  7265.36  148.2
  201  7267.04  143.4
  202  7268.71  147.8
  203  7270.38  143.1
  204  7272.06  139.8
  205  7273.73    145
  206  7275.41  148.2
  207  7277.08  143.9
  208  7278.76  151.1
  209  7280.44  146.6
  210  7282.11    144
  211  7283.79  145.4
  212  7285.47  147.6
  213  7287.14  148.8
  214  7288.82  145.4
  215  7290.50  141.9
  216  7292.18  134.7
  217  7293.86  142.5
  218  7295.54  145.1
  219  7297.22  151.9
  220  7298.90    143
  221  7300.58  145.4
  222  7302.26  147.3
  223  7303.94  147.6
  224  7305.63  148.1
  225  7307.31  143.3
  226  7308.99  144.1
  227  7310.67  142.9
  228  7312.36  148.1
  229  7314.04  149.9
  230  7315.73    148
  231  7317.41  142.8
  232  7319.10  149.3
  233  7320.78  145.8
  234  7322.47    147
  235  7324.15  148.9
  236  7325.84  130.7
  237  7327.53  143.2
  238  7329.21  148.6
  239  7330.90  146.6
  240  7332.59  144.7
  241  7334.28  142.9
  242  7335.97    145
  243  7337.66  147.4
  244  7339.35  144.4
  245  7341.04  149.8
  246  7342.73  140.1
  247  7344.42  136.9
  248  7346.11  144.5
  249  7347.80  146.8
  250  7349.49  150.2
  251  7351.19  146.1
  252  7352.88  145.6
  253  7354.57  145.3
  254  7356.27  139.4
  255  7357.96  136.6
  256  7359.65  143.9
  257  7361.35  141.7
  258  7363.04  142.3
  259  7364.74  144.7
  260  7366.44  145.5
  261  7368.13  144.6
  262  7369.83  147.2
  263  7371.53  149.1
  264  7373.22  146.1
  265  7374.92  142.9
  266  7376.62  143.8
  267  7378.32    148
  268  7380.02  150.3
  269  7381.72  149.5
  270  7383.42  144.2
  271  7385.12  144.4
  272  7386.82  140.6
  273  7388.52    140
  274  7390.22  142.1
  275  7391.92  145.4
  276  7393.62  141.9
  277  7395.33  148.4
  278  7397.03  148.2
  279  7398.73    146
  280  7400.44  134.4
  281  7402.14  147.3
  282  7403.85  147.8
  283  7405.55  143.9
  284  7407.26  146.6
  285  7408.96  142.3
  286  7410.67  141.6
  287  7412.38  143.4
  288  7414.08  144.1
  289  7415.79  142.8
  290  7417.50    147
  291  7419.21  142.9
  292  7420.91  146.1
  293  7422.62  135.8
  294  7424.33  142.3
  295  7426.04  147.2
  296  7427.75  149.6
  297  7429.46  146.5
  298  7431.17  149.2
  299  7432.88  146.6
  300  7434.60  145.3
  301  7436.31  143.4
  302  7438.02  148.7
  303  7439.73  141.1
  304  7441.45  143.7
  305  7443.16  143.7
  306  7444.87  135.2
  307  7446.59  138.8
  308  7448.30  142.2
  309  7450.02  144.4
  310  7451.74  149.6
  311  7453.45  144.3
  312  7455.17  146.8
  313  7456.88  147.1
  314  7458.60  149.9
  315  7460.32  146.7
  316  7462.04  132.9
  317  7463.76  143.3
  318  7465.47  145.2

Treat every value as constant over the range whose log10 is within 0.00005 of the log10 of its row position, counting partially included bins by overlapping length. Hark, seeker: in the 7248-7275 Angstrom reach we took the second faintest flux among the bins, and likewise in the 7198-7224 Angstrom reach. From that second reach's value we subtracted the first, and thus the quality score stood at -6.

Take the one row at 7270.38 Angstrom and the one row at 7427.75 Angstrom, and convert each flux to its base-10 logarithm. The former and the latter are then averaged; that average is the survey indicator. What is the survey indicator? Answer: 2.17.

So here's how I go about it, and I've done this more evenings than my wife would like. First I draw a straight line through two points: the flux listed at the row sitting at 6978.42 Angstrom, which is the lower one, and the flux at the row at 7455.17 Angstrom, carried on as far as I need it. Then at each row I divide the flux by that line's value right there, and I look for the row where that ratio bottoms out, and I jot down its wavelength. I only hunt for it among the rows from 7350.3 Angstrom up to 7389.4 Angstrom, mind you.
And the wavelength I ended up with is 7357.96 Angstrom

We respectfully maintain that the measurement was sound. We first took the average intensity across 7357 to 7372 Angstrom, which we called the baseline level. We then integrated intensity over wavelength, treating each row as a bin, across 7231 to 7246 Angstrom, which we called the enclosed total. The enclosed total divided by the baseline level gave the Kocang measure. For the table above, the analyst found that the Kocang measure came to 14.9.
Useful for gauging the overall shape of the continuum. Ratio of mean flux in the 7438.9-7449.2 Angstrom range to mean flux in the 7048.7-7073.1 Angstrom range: 0.97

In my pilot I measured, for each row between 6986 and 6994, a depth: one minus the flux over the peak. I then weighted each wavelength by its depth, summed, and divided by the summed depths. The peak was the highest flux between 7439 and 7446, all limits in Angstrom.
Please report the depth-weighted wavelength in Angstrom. 6988.8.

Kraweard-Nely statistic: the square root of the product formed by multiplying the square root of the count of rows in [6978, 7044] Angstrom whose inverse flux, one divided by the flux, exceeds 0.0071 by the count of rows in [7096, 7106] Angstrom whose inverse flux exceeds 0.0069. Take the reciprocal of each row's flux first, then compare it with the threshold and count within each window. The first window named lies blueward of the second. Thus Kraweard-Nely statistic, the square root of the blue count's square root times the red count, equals 3.8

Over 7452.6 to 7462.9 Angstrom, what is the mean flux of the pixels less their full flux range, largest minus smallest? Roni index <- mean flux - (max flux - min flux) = 128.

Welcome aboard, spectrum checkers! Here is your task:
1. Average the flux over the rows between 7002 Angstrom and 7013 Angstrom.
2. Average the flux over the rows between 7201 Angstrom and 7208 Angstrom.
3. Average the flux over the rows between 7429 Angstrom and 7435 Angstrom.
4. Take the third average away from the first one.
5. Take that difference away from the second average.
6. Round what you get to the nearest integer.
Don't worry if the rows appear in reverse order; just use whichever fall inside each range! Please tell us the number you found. 139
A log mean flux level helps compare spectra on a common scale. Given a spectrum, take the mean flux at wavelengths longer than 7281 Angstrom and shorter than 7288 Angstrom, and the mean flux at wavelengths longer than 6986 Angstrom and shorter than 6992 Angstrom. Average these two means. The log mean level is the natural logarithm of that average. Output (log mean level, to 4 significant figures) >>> 4.981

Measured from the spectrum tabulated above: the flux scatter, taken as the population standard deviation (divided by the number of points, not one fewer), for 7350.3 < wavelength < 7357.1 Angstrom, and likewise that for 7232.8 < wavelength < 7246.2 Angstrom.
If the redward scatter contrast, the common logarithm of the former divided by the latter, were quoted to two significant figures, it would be -0.19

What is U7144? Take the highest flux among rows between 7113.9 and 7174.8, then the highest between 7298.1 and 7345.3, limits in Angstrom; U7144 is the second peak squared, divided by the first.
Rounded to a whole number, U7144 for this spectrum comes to 153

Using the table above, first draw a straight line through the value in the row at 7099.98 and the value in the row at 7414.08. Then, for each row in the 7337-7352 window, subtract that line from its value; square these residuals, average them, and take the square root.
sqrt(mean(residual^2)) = 4.2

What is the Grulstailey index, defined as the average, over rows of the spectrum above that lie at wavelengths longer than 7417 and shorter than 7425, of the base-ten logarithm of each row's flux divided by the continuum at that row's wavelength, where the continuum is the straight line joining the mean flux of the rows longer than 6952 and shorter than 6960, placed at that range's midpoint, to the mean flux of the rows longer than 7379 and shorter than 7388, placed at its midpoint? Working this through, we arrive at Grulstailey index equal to -0.0097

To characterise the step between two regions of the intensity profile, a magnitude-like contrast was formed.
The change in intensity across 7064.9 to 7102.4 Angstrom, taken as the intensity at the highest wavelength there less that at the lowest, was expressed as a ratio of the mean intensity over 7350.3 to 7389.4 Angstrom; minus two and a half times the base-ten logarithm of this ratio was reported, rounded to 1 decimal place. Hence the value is 4.4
